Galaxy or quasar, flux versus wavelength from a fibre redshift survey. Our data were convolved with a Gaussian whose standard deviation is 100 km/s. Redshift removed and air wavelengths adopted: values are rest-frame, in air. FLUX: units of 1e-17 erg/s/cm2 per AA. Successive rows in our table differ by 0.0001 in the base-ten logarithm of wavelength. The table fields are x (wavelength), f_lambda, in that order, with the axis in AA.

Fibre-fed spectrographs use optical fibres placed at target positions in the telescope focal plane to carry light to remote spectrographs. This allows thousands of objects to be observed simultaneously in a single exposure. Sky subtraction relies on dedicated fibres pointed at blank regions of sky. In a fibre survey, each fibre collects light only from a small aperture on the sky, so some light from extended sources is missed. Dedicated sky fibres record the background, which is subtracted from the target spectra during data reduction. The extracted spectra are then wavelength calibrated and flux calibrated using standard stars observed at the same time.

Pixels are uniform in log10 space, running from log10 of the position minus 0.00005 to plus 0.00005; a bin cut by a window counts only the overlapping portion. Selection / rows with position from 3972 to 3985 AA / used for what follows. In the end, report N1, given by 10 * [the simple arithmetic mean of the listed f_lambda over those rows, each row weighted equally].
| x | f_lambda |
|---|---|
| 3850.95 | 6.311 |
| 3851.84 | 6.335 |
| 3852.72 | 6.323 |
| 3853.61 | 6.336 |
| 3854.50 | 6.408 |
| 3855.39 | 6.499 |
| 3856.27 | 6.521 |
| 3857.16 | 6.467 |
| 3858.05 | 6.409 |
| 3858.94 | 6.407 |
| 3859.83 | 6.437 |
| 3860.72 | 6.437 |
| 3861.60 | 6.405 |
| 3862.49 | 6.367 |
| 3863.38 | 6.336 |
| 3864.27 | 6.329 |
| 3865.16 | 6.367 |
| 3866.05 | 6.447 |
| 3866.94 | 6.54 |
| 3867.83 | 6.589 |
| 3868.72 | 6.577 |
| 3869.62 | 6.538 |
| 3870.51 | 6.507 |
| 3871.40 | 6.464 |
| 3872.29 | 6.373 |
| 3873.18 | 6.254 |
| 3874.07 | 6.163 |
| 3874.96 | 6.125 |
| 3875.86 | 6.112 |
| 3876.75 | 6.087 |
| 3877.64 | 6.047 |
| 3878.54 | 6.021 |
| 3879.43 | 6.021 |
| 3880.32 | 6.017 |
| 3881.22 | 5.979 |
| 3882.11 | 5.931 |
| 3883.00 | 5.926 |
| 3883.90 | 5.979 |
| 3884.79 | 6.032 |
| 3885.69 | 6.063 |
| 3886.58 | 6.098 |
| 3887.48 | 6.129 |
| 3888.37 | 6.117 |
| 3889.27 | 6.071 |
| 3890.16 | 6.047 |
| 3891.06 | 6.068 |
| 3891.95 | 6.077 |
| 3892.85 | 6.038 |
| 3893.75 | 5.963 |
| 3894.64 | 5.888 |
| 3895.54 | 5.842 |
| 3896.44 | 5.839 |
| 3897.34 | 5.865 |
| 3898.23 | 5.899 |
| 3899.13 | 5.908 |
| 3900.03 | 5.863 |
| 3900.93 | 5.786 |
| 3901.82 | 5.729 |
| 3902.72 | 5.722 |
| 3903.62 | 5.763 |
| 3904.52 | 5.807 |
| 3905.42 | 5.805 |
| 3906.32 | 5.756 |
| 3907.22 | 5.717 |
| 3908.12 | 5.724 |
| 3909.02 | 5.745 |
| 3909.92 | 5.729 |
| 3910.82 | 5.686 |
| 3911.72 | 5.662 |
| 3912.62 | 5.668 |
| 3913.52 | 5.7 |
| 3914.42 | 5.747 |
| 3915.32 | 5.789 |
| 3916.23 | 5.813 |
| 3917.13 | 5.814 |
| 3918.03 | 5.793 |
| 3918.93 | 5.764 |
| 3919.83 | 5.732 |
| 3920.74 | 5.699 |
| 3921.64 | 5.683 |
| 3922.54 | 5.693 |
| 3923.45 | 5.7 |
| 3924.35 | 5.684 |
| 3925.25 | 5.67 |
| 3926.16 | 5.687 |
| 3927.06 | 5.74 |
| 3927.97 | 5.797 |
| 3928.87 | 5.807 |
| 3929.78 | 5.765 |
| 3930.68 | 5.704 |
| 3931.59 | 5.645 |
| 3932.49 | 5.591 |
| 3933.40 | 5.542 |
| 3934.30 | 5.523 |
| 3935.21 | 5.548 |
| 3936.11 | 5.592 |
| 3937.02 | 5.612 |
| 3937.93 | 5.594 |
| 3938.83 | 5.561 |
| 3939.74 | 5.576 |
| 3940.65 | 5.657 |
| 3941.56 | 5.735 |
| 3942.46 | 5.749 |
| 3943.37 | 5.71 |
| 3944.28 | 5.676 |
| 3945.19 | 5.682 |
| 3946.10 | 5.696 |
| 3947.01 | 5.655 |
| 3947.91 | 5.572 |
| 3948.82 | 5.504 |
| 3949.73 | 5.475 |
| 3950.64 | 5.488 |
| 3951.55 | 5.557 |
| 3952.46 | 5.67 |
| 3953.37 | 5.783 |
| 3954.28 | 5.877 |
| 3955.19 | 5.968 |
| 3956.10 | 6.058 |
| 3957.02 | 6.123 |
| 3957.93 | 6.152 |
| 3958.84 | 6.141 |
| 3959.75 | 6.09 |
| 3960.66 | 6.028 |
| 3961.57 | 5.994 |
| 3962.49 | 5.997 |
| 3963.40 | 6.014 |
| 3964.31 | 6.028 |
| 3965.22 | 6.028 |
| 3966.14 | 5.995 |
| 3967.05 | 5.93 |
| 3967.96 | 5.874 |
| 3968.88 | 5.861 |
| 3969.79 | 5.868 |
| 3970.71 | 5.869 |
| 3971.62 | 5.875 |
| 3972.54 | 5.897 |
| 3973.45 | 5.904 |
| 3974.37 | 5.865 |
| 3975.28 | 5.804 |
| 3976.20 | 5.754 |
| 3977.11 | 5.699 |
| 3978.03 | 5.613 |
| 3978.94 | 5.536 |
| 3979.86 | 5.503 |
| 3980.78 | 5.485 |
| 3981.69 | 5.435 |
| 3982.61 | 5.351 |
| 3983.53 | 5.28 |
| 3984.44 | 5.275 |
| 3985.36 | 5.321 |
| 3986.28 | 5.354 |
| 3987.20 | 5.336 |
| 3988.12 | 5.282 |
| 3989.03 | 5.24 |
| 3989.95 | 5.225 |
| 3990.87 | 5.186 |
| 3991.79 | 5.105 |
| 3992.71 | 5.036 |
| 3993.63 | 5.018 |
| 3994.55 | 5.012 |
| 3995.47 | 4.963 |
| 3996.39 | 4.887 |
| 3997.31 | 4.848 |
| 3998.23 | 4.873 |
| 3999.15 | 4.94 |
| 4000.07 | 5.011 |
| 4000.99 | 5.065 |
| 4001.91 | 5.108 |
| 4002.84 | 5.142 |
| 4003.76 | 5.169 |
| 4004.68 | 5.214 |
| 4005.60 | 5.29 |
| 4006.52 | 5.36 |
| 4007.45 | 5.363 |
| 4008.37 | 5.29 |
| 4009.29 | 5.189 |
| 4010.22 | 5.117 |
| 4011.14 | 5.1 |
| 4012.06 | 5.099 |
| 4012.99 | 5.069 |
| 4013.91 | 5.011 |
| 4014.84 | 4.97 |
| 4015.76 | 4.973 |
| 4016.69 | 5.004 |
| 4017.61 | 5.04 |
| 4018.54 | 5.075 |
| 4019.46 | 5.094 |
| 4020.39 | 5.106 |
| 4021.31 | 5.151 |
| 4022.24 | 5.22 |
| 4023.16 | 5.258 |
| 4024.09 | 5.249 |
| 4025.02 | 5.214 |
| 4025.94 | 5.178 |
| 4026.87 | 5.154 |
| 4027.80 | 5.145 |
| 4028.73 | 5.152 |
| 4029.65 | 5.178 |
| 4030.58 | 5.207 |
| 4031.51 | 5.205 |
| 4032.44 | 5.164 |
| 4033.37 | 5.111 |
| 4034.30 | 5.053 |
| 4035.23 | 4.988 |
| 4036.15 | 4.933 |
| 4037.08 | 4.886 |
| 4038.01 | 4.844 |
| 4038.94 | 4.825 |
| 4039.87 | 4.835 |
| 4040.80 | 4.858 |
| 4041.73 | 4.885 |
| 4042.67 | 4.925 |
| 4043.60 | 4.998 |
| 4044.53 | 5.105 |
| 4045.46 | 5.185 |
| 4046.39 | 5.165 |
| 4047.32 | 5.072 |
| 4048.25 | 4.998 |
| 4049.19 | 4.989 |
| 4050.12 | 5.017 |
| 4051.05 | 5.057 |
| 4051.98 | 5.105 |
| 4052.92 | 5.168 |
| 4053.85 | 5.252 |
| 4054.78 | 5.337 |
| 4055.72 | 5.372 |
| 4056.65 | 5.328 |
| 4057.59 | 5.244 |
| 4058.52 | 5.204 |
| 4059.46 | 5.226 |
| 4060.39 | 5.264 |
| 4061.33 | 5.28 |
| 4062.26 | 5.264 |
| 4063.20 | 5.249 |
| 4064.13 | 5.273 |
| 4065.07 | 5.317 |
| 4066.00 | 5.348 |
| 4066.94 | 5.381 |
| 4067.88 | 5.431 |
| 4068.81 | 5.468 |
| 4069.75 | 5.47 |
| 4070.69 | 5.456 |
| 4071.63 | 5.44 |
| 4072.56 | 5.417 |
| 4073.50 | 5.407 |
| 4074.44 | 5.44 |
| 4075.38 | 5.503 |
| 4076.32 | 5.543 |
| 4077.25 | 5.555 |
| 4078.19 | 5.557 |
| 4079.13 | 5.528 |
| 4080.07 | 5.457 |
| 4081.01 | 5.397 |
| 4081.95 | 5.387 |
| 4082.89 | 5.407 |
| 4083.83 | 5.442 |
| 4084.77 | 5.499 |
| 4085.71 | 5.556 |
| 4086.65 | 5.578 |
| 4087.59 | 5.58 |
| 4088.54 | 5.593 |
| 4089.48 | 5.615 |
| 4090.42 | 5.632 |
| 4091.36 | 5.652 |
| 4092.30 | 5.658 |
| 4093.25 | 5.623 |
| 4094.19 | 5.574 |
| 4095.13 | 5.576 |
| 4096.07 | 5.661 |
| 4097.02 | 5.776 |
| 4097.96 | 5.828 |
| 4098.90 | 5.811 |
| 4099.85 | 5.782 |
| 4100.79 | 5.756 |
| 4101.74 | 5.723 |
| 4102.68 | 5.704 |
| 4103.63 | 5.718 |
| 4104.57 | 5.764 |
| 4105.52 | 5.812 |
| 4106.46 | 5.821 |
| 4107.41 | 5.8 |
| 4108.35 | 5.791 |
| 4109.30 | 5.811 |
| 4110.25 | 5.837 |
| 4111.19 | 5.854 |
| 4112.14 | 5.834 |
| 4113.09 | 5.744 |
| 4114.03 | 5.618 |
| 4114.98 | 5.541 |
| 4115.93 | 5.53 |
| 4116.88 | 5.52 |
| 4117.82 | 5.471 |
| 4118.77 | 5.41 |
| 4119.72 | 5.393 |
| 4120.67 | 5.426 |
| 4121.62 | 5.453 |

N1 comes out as 56.0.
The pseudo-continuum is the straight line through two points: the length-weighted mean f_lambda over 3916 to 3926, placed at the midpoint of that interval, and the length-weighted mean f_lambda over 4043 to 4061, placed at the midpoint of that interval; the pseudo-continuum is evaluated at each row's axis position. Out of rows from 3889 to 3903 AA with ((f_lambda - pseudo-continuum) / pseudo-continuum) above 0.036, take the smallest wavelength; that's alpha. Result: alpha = 3891.95 AA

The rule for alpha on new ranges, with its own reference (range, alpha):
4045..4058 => 4054.78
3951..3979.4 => 3954.28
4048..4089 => 4054.78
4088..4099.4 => 4088.54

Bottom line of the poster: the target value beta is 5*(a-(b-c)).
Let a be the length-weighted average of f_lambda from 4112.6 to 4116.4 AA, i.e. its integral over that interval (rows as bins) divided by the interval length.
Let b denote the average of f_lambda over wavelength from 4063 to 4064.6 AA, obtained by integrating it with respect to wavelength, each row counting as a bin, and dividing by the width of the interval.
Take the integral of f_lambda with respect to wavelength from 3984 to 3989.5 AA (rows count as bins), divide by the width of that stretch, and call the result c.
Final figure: 28.2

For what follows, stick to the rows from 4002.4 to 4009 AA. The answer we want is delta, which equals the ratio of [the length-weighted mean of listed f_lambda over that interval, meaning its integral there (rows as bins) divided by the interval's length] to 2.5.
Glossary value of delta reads 2.11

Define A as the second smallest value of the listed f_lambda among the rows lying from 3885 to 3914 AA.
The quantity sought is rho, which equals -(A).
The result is -5.67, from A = 5.668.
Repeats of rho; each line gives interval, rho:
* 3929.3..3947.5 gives -5.54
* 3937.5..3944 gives -5.58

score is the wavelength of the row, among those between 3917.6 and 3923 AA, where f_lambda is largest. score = 3918.03 AA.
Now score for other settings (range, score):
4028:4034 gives 4030.58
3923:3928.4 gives 3927.97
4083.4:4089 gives 4088.54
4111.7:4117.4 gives 4112.14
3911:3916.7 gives 3916.23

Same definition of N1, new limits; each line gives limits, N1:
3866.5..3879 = 63.1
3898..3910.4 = 57.8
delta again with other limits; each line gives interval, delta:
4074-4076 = 2.19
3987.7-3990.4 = 2.10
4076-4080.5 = 2.21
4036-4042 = 1.94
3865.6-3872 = 2.61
